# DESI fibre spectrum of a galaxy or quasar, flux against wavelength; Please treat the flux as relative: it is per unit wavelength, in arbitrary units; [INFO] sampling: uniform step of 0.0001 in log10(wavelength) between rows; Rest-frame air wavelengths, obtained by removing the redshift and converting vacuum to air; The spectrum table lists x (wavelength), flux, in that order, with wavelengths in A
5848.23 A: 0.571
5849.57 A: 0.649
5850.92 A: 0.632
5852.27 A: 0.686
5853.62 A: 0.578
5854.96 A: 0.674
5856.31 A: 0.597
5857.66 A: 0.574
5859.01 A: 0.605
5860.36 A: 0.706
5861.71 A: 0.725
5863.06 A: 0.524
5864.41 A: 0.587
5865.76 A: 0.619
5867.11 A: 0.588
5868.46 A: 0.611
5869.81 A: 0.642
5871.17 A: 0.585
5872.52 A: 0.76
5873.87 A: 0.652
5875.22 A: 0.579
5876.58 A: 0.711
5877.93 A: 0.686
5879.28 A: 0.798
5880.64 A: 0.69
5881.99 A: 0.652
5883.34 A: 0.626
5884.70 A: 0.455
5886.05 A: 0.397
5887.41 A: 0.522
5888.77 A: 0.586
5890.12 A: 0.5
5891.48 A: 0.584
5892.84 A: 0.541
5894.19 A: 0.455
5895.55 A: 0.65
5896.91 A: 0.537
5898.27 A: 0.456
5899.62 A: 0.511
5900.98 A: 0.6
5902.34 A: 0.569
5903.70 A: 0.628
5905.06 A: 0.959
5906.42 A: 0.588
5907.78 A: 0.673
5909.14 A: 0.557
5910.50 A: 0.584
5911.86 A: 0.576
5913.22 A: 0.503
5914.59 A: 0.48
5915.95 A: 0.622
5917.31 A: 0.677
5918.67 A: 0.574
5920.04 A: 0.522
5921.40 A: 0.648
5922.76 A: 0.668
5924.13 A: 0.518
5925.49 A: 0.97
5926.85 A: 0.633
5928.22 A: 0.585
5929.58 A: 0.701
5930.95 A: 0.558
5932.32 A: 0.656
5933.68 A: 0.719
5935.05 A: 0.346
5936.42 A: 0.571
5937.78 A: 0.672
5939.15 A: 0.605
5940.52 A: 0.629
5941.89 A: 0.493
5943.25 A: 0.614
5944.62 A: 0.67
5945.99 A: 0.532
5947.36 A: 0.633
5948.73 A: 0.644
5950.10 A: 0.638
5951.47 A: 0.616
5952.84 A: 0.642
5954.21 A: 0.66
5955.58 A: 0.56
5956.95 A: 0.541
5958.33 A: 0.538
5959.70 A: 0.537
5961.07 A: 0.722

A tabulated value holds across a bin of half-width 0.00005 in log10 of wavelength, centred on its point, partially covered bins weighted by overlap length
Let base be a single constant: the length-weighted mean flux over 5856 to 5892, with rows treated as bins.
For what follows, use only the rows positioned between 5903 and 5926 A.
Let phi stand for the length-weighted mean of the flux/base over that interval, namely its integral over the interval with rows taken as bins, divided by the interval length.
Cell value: 1.026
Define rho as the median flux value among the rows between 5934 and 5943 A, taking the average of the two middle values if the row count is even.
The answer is 0.59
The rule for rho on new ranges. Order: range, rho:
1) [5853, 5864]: 0.60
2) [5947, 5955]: 0.64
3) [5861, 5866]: 0.60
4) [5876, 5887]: 0.67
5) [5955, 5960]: 0.54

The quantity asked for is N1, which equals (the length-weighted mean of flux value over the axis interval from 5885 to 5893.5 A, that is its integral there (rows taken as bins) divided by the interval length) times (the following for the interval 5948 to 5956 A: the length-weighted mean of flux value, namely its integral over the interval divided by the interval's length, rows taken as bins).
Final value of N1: 0.33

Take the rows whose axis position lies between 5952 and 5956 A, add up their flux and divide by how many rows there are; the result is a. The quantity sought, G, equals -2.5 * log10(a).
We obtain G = 0.52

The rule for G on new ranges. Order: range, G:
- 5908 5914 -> 0.64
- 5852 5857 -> 0.50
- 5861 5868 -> 0.54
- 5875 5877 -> 0.48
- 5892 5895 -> 0.76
